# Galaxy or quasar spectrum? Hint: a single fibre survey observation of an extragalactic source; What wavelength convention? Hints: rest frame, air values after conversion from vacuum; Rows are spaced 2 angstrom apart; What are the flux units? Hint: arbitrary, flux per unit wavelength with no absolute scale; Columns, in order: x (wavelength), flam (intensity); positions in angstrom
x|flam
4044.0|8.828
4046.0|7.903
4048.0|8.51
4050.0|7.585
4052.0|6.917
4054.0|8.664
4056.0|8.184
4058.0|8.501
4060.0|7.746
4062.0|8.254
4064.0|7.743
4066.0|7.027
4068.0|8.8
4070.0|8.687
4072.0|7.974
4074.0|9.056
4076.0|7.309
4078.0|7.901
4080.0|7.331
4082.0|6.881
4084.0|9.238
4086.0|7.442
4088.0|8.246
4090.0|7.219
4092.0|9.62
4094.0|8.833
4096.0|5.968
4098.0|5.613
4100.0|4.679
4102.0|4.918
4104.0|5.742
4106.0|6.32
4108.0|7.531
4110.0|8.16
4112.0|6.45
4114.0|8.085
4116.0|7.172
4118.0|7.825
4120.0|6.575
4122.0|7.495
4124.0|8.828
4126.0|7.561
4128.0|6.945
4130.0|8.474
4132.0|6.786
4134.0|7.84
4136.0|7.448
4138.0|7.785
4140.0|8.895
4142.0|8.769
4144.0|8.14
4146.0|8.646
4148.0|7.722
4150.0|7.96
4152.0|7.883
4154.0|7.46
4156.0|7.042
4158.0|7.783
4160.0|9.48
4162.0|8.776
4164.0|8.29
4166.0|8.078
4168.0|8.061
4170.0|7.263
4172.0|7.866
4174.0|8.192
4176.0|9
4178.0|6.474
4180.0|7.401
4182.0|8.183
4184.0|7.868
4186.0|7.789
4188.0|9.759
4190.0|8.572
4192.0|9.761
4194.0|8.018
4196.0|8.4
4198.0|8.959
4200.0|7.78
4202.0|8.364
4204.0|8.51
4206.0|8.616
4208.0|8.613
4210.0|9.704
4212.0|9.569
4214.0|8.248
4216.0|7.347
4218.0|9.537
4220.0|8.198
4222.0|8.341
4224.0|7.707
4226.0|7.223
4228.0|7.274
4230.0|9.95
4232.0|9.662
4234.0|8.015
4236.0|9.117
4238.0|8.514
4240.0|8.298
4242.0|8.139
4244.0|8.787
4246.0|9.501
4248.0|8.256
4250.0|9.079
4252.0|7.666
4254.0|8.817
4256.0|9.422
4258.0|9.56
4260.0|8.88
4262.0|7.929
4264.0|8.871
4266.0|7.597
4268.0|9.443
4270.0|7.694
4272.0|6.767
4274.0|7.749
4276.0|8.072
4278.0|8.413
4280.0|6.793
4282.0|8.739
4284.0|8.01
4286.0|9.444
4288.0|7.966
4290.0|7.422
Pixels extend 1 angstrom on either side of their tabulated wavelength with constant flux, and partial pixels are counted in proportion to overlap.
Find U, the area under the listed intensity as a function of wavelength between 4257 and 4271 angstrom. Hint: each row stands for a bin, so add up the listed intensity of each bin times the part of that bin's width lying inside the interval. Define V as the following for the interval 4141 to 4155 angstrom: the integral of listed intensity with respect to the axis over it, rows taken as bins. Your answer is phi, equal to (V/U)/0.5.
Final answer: 1.9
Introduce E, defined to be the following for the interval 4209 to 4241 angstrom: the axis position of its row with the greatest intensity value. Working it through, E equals 4230.0 angstrom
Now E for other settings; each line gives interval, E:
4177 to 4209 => 4192.0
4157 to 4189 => 4188.0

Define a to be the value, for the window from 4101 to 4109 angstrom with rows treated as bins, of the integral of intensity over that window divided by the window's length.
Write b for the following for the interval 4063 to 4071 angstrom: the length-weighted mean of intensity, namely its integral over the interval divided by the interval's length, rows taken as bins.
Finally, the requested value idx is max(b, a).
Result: 8.1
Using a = 6.13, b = 8.06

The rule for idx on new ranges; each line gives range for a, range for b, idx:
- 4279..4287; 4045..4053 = 8.2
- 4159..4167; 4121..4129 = 8.7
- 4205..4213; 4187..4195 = 9.1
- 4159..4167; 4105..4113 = 8.7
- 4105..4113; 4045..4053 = 7.7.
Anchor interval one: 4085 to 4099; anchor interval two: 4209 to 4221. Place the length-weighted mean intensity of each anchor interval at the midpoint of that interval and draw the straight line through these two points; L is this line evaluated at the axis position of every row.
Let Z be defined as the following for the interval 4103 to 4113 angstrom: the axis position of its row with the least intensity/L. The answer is 4104.0 angstrom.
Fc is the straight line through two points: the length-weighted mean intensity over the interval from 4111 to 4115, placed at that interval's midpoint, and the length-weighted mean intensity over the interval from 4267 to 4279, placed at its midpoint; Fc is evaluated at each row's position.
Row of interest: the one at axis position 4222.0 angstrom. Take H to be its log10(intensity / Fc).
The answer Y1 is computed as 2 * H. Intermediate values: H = 0.030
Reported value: 0.06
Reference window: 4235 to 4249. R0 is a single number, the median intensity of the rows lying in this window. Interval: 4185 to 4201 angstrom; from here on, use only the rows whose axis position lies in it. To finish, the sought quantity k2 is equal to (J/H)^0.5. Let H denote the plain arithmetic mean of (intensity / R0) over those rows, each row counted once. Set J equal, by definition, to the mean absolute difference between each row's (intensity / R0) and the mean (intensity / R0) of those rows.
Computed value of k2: 0.27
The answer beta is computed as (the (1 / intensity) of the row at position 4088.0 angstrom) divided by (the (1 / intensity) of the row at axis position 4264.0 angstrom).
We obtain 1.08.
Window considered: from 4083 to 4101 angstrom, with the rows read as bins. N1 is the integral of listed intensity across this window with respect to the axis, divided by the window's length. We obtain 7.43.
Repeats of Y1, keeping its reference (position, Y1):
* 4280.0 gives -0.15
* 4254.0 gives 0.09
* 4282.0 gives 0.07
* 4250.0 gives 0.12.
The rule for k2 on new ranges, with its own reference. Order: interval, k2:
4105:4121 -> 0.30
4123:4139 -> 0.26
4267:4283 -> 0.30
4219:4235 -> 0.30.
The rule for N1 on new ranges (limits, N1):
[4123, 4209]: 8.14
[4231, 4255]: 8.65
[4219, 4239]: 8.40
